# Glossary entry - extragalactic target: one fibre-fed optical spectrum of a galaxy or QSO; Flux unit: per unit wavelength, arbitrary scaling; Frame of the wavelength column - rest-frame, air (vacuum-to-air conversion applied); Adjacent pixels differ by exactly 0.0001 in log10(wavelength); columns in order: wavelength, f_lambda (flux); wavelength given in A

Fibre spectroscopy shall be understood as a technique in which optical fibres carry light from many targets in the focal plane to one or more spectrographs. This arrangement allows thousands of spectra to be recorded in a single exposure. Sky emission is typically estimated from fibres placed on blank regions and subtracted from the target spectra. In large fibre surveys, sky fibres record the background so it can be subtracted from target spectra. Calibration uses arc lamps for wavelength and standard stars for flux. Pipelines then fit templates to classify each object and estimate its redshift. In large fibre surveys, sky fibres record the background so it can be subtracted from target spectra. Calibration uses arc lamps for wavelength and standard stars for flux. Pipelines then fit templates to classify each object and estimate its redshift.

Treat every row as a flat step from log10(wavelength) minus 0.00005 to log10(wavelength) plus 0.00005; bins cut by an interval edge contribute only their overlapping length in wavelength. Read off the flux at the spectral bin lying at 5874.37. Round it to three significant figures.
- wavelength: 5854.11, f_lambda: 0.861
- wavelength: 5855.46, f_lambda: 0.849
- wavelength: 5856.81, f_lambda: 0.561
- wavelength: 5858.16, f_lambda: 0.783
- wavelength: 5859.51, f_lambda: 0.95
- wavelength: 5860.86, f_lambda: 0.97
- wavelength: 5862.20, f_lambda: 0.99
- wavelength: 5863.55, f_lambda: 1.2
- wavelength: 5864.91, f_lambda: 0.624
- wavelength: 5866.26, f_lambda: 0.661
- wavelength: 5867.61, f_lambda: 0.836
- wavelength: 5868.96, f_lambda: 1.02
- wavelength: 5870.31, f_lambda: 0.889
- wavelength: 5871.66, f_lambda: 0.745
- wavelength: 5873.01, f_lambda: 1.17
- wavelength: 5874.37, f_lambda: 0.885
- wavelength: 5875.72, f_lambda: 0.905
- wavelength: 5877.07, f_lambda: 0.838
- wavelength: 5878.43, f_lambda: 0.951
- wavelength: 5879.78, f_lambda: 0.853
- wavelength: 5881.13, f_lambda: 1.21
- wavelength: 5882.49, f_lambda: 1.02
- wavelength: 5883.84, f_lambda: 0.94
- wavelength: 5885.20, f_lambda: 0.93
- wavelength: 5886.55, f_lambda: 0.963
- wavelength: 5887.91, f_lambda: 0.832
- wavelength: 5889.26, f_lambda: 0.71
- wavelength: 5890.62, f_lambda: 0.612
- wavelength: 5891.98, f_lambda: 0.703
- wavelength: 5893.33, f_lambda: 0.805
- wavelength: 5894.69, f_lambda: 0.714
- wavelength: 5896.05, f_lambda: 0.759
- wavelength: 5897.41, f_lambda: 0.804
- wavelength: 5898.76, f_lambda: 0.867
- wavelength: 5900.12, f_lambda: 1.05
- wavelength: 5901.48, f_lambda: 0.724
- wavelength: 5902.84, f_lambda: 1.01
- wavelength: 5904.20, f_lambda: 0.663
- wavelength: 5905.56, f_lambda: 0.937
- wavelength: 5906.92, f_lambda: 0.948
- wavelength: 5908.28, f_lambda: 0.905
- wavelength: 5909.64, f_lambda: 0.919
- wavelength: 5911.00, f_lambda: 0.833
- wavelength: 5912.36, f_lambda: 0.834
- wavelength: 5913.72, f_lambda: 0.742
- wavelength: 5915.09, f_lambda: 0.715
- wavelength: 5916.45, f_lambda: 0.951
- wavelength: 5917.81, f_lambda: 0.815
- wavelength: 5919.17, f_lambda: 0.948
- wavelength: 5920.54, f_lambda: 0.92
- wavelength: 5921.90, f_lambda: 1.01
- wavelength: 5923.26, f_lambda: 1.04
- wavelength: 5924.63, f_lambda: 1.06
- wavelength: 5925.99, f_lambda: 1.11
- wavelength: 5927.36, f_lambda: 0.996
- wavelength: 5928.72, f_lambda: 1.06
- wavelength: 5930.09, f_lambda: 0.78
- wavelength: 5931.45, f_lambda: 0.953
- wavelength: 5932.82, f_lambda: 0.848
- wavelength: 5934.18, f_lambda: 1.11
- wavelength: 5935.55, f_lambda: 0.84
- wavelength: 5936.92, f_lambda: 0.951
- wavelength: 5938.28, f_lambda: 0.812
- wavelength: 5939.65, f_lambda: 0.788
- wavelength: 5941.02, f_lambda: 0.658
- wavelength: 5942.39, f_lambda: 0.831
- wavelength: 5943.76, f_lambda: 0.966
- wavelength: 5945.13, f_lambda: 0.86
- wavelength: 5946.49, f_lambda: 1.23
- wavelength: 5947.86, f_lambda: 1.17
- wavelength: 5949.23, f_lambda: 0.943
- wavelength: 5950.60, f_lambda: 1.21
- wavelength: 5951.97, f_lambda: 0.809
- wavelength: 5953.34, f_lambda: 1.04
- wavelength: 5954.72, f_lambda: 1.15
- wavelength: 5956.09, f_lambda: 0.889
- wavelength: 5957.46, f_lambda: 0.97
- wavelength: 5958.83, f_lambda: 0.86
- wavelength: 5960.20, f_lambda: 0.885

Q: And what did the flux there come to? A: 0.885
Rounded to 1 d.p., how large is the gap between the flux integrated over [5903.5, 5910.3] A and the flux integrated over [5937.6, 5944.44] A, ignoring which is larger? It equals 0.4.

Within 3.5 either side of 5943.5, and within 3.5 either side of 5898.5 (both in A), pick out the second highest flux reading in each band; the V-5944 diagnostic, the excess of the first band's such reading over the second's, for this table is 0.10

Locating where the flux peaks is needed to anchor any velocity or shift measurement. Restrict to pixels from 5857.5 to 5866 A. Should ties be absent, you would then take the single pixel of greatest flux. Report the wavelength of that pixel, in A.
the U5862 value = 5863.55 A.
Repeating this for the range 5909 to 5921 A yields 5916.45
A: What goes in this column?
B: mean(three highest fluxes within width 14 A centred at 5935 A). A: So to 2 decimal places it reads 1.04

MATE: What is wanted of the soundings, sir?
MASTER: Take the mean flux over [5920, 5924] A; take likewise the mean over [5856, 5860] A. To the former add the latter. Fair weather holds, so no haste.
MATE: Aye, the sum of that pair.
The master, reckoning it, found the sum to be 1.75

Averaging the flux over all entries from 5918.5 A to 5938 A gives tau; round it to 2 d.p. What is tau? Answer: 0.97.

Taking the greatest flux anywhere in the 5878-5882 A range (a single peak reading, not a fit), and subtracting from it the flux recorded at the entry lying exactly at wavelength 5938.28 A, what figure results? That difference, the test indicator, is 0.40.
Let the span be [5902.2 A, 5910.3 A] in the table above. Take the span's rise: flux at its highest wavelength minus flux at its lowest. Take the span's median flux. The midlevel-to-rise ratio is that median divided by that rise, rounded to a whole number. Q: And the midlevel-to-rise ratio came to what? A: -10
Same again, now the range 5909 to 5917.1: 26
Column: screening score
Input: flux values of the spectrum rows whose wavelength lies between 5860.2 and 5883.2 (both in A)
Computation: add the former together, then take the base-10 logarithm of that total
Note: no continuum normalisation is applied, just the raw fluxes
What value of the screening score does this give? 1.20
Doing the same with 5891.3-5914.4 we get 1.15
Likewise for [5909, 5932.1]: 1.20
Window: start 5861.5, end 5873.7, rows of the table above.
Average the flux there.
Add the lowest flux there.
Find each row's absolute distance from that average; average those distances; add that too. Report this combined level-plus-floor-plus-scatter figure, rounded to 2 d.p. 1.70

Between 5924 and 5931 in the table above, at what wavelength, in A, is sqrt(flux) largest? 5925.99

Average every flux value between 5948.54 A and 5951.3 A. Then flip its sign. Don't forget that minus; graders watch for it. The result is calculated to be -1.08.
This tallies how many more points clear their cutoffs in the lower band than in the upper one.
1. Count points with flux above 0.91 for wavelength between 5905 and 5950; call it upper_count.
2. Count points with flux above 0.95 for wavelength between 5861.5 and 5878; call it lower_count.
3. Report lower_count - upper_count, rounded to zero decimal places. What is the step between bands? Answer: -15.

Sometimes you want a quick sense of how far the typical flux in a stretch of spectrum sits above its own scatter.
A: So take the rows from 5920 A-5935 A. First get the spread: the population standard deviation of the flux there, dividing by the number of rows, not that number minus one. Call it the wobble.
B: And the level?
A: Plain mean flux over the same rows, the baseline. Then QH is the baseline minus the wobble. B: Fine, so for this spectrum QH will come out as 0.89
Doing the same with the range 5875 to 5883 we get 0.84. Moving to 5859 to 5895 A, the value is 0.73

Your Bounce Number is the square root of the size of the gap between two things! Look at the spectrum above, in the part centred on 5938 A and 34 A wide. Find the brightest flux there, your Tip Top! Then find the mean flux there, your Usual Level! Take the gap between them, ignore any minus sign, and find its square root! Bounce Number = 0.51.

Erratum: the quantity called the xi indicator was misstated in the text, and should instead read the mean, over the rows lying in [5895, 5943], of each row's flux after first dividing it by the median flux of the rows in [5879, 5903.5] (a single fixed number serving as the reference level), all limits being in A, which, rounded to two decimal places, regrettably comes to 1.06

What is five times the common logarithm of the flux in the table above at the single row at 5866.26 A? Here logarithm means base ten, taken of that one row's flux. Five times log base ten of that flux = -0.9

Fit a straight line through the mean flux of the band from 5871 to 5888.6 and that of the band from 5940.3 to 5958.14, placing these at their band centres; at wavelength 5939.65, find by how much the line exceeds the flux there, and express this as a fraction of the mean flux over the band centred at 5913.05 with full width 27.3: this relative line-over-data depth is 0.20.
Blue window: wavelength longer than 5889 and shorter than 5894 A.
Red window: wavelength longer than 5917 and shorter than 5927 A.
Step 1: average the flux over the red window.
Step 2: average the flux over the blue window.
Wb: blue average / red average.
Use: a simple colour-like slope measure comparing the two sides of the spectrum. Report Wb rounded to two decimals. 0.72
